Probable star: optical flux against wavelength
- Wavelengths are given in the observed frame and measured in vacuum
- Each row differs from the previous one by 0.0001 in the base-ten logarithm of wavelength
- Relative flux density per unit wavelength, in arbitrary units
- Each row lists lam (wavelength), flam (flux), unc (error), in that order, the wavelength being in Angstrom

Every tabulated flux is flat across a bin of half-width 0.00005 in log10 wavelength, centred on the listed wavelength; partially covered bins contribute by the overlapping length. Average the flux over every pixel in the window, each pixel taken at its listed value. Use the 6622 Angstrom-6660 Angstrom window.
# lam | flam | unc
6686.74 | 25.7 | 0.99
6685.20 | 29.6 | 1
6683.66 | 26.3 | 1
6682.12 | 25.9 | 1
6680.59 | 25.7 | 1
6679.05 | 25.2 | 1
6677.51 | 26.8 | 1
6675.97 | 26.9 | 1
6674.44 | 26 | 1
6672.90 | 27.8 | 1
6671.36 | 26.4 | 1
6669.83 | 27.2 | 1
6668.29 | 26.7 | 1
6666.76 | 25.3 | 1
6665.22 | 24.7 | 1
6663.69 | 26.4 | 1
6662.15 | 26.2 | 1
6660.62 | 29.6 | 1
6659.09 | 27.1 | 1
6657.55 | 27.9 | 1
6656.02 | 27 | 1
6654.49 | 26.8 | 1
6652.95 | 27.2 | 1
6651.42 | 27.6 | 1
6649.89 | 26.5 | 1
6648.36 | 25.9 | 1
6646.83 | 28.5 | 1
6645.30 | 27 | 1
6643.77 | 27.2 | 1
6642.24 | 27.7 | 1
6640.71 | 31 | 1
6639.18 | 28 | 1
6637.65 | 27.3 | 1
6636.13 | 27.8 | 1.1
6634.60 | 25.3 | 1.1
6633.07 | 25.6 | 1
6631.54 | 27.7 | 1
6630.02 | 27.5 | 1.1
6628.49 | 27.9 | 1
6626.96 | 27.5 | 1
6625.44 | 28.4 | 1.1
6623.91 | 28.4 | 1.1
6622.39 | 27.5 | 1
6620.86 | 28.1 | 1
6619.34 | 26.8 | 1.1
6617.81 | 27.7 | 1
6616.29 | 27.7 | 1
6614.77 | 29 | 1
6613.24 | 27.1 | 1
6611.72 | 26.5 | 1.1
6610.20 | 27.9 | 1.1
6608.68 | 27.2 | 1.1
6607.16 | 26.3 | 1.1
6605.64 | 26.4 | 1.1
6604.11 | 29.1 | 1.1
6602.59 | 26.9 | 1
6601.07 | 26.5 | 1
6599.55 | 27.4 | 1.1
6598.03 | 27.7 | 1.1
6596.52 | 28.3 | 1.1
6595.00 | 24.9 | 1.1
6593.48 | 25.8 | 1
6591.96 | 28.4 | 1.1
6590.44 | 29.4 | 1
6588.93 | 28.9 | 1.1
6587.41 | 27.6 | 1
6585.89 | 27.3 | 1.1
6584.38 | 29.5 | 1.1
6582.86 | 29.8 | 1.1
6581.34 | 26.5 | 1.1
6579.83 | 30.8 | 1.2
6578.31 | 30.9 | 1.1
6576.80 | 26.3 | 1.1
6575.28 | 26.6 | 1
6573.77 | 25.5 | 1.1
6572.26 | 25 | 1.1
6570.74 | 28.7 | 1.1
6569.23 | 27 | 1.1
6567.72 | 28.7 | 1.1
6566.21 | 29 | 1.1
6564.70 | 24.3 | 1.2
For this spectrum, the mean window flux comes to 27.5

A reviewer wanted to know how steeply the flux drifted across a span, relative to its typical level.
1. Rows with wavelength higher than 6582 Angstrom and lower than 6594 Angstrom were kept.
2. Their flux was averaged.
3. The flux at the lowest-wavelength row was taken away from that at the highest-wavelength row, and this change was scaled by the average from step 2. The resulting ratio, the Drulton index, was -0.14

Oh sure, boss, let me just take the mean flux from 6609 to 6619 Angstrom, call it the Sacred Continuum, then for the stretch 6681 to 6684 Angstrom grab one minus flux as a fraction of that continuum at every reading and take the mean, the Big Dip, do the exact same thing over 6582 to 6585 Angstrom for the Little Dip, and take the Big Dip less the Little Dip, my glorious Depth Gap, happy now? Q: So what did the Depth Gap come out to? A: 0.13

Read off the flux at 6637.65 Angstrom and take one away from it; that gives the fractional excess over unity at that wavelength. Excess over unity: 26.3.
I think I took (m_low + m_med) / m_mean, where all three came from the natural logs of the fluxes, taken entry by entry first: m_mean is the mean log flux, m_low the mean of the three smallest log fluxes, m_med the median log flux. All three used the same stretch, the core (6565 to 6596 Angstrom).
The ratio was 1.97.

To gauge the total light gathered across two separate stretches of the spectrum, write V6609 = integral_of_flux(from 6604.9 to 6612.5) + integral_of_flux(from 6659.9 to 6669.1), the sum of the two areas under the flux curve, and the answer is 448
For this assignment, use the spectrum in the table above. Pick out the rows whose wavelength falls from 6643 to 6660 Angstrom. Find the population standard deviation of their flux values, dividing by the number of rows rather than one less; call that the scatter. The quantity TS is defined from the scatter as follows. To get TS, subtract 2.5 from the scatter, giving -1.8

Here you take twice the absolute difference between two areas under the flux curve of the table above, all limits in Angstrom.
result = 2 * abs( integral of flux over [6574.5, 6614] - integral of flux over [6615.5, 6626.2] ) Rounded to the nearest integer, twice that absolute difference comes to 1593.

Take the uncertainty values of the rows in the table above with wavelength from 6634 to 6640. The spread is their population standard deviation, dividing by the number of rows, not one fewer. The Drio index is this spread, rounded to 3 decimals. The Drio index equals 0.050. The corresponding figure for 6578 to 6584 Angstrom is 0.043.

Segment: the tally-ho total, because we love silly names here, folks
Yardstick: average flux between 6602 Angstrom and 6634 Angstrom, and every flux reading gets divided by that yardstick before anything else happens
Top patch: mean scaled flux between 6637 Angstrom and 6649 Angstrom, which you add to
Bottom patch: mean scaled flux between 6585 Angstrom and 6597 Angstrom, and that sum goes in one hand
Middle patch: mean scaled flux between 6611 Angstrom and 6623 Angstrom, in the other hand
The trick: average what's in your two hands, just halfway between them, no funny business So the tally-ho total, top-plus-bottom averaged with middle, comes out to 1.51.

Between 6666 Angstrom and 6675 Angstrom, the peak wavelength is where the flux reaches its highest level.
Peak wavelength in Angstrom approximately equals 6672.90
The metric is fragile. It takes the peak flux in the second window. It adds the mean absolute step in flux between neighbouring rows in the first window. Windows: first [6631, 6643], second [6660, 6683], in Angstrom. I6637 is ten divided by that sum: 0.319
